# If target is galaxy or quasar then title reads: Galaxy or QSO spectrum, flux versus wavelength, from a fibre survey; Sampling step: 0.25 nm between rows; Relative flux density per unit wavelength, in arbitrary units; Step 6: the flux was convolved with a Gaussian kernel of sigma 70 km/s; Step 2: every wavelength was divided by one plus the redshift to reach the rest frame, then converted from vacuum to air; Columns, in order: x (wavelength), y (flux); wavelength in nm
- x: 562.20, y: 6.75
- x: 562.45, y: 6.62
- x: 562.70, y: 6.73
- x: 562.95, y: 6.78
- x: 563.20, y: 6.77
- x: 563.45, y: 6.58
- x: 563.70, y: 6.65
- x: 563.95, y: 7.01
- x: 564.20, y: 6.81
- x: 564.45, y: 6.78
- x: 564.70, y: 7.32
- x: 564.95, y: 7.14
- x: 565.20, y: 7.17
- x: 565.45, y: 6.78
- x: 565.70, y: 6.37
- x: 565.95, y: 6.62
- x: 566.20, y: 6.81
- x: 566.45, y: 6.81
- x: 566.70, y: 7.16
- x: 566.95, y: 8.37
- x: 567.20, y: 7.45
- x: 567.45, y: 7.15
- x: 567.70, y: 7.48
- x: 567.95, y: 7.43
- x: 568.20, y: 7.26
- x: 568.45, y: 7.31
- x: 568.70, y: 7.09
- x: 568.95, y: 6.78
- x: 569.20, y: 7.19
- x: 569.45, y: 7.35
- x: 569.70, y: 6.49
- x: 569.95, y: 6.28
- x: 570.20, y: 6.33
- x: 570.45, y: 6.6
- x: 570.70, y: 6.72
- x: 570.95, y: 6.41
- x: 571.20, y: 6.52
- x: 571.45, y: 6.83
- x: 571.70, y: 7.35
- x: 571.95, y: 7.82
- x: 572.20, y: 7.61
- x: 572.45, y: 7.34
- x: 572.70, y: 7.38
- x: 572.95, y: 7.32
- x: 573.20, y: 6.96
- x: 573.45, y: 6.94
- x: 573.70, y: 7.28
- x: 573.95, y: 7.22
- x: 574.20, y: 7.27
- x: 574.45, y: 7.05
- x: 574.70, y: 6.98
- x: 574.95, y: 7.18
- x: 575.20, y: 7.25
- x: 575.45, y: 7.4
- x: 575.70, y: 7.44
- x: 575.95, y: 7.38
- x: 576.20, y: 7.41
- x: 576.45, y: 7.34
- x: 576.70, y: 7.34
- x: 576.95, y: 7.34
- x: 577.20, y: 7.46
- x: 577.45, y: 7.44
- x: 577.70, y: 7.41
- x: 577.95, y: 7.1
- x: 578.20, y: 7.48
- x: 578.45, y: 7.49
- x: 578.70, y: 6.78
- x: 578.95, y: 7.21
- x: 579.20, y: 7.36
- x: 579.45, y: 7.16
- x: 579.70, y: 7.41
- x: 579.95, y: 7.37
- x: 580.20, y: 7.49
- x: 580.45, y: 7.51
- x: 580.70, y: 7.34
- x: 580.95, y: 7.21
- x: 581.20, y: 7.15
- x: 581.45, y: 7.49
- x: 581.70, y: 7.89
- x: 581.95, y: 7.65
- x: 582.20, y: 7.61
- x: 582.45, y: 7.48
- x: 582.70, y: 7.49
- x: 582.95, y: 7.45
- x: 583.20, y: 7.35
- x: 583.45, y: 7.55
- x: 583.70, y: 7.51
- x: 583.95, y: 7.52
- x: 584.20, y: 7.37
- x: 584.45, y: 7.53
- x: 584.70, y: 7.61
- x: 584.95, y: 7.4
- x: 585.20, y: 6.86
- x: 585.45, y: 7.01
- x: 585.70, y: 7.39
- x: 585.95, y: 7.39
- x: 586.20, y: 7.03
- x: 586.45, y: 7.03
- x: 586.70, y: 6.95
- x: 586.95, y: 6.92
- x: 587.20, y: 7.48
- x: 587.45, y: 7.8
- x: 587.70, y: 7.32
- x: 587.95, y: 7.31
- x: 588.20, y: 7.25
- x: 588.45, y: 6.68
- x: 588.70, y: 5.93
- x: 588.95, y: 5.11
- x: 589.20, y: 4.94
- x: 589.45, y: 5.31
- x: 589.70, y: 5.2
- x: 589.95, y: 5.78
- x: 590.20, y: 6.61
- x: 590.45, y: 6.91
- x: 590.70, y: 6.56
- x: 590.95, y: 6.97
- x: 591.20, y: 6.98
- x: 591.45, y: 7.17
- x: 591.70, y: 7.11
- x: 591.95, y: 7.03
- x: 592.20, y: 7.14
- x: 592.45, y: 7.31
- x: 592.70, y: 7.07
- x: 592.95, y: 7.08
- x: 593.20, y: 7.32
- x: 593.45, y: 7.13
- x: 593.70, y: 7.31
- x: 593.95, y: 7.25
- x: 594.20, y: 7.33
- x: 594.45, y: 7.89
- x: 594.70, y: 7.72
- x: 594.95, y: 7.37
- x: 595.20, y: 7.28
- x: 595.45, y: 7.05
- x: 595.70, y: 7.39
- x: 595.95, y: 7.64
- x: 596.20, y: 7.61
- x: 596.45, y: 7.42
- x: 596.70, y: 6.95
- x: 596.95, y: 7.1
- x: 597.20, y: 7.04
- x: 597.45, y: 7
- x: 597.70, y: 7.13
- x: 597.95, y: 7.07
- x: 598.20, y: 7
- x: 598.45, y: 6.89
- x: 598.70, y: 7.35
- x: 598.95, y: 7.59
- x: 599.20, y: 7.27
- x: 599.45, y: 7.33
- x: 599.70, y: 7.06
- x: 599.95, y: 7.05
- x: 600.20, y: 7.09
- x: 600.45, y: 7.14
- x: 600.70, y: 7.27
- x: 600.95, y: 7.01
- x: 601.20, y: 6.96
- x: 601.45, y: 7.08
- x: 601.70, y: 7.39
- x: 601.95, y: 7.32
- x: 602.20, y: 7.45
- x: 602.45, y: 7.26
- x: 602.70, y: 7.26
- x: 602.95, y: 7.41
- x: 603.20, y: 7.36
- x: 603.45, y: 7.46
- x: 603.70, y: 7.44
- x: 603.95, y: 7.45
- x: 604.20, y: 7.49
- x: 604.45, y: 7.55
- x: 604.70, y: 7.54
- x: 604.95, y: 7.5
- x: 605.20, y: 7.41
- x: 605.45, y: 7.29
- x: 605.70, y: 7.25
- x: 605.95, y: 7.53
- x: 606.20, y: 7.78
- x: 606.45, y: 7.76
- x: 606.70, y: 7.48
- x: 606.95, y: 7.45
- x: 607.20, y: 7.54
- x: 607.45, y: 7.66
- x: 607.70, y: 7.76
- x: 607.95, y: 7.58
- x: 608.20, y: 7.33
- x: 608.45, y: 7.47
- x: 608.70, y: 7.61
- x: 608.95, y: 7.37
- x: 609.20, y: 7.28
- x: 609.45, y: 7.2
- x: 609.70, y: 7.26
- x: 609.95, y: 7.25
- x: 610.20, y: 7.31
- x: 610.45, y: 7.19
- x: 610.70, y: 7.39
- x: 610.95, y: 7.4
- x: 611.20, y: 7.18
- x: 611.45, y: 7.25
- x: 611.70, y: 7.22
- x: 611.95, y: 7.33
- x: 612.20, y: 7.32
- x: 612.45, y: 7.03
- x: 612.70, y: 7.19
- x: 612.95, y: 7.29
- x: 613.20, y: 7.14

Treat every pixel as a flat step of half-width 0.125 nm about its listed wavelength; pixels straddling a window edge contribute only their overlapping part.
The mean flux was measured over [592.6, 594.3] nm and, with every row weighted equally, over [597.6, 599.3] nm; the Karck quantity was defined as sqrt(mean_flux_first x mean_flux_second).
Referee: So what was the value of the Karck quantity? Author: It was 7.20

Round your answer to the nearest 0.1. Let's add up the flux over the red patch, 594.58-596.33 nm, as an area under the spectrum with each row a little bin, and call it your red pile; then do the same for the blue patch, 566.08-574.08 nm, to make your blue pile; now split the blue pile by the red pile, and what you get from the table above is 4.4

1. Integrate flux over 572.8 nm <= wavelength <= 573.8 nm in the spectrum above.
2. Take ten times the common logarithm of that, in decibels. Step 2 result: 8.5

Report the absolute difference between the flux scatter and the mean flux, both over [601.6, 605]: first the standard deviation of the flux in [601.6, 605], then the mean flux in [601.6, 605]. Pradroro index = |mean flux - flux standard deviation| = 7.33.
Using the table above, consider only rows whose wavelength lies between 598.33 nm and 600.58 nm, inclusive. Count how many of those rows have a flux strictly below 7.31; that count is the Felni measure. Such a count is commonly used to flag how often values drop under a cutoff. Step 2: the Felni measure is 6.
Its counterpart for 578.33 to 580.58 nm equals 3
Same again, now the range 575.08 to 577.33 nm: 1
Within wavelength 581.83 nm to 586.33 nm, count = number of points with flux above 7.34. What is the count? 15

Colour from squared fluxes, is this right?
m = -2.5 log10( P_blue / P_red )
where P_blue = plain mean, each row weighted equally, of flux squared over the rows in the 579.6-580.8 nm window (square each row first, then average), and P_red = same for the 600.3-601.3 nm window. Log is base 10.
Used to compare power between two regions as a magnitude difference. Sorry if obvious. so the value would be -0.10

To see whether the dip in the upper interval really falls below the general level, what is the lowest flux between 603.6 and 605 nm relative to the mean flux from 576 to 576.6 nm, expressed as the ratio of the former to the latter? 1.01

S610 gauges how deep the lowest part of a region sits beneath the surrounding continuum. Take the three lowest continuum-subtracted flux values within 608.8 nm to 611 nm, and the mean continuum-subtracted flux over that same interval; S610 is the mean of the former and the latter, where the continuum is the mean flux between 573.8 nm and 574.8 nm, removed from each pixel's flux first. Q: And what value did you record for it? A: 0.1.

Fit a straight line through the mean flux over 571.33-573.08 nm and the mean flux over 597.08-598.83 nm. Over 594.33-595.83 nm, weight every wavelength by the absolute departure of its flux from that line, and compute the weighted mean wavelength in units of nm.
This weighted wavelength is 594.83 nm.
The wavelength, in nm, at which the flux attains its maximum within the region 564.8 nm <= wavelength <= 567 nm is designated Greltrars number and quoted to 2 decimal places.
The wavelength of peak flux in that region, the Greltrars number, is 566.95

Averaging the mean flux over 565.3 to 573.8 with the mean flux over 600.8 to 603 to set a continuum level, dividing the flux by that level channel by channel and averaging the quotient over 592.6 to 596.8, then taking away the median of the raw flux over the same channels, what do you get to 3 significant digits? -6.29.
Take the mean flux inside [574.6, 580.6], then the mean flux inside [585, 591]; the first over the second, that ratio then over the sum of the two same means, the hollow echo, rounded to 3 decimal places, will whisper 0.079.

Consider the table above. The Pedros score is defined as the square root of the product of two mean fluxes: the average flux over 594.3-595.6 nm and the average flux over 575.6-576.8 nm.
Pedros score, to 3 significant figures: 7.42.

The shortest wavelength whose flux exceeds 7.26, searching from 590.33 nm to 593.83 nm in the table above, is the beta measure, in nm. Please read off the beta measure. 592.45 nm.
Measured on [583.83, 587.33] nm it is 583.95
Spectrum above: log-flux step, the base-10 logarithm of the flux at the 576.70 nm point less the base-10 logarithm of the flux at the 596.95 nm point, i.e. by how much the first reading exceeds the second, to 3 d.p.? 0.014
